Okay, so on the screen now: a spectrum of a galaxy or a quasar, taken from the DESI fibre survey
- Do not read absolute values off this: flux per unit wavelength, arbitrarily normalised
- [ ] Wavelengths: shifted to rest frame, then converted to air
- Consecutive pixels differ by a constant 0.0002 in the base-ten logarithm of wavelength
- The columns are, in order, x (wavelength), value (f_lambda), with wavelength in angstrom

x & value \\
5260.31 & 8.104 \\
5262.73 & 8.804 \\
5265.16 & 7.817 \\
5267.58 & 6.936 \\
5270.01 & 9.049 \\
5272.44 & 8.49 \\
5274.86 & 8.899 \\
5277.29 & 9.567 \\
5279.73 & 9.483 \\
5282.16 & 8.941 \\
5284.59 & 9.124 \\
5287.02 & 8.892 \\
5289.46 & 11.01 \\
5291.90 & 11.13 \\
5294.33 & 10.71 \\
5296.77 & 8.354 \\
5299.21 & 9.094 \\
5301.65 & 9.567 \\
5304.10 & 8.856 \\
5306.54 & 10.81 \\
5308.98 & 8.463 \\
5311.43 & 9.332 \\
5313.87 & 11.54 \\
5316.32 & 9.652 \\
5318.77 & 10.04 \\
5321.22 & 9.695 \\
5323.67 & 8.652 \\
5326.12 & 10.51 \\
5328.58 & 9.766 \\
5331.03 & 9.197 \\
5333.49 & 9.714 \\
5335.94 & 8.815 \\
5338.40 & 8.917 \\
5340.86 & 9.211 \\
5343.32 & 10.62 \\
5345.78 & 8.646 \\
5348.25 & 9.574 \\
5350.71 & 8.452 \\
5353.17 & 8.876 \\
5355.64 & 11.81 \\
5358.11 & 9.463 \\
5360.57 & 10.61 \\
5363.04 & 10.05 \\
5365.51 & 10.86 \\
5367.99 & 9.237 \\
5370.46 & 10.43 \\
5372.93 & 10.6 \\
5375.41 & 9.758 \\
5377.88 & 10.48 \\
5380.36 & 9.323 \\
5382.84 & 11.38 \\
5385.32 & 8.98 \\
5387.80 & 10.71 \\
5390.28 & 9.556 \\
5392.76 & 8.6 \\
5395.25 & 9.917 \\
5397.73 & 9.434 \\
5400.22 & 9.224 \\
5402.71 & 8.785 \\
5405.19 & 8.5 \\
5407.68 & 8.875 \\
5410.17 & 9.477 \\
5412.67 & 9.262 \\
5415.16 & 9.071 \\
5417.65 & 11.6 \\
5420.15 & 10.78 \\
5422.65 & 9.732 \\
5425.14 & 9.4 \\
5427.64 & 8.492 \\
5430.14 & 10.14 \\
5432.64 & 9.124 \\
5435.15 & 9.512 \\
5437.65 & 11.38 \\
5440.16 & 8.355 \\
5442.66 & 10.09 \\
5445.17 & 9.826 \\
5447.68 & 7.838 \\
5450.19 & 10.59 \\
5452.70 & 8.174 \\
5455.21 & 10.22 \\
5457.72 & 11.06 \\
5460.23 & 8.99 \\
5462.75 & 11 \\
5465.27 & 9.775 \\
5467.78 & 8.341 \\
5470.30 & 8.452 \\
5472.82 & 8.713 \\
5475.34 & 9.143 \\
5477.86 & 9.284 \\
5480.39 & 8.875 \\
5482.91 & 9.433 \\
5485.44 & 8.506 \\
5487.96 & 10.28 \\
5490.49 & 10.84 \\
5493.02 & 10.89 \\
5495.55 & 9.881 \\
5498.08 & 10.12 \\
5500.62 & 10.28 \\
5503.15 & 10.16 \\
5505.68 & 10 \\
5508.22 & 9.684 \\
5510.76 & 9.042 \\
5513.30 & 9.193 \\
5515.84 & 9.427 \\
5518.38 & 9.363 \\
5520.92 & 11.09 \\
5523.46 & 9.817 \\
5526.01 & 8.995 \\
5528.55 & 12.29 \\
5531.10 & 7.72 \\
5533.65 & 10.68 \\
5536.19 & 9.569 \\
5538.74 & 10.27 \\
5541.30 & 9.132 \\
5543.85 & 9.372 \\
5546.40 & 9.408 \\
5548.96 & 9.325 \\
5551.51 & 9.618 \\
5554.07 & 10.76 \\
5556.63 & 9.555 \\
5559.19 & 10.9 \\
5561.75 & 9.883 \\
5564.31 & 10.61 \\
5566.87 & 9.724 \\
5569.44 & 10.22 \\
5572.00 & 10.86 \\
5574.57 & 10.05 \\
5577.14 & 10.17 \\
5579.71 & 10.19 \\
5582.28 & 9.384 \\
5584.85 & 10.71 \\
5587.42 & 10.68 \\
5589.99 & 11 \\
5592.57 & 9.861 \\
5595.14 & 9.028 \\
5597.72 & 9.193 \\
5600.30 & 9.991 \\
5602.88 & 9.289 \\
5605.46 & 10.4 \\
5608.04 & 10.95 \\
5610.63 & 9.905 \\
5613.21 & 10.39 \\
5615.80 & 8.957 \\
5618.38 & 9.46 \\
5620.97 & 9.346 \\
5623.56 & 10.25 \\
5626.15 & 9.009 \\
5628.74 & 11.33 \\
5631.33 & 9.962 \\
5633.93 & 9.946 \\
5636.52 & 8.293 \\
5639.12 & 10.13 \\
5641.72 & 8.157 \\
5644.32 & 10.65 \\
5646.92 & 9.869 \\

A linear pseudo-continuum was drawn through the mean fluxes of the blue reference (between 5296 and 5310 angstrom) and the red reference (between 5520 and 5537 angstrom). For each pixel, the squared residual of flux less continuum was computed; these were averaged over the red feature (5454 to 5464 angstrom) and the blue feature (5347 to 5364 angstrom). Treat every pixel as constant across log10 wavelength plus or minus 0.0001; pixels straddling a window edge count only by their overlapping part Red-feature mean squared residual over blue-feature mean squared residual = 0.79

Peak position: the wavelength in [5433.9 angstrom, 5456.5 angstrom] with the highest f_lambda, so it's 5437.65 angstrom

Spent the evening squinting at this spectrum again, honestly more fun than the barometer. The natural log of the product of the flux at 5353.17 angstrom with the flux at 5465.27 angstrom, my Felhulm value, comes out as 4.46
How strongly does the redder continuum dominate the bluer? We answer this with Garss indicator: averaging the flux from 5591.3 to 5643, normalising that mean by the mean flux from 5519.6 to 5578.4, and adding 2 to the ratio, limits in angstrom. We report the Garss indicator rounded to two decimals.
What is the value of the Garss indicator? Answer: 2.97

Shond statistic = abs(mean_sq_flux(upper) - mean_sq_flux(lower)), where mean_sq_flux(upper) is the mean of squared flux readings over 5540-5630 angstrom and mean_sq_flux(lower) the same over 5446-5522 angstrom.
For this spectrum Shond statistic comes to 6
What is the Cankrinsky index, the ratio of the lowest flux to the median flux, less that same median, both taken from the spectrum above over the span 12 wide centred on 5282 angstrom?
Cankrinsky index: -8.1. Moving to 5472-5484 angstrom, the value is -8.2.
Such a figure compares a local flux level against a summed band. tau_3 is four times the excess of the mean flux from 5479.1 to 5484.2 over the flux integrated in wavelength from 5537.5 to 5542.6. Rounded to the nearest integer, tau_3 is -161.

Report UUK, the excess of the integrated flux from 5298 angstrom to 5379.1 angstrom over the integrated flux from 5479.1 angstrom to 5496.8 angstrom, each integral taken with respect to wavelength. 616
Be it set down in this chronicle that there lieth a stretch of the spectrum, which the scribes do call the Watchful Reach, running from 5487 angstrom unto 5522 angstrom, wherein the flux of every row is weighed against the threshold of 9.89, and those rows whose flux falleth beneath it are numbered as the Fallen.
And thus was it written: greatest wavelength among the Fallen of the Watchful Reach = 5518.38 angstrom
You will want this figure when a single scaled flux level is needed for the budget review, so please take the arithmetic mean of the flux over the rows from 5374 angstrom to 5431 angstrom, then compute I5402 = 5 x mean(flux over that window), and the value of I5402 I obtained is 48.1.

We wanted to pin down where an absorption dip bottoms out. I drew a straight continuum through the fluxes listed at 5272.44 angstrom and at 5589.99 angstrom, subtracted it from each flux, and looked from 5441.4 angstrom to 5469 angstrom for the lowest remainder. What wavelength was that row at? 5447.68 angstrom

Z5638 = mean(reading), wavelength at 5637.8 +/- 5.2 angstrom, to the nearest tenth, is 9.1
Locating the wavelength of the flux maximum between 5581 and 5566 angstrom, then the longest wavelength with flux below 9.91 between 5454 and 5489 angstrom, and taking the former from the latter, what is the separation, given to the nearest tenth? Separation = -86.6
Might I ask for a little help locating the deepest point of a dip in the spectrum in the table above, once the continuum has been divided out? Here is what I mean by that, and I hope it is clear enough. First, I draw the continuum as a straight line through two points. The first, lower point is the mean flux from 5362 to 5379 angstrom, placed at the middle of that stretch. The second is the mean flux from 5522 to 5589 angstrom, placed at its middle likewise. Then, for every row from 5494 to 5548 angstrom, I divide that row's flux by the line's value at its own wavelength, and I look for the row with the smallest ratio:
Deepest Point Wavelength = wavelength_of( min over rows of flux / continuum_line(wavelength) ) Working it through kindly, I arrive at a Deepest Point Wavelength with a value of 5531.10 angstrom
